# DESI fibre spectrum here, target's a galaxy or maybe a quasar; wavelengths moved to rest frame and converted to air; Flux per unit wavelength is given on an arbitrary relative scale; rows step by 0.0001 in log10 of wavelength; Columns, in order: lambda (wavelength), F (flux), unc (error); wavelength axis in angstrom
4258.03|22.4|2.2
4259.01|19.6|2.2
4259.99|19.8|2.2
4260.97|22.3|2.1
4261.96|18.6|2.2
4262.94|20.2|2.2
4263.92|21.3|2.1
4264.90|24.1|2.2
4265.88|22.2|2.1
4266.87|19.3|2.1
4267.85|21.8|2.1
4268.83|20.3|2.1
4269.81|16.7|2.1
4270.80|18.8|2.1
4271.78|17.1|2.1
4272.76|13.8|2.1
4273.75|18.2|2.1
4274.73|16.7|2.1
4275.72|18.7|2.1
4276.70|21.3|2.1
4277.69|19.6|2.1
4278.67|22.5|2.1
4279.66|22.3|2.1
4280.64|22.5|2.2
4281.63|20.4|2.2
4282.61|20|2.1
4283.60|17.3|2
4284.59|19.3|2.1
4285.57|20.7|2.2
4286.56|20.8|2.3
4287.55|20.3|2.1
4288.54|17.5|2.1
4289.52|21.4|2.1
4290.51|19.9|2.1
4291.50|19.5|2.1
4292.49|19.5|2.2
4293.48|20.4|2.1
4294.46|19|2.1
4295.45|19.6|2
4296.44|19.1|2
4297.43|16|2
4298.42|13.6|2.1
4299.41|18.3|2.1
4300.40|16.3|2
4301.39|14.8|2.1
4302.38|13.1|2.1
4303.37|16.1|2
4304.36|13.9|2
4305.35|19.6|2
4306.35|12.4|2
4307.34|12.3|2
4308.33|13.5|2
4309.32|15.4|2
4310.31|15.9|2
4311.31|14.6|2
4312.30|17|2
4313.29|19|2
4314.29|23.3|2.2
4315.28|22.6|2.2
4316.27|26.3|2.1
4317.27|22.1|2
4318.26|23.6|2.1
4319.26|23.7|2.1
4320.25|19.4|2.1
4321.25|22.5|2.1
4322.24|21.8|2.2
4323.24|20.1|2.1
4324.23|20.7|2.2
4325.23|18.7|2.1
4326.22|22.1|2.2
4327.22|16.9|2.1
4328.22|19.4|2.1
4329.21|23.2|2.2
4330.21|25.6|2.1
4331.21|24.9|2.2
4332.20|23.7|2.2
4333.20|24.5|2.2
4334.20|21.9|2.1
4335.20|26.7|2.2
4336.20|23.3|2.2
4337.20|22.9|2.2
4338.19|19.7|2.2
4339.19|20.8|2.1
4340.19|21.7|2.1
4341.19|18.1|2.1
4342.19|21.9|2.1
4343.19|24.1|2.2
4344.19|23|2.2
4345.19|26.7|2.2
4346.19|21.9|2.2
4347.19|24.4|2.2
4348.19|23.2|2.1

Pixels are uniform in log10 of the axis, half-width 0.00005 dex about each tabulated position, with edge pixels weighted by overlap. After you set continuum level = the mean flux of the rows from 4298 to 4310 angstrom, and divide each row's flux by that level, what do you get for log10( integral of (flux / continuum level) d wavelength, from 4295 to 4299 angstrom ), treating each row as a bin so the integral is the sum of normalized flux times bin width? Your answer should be 0.66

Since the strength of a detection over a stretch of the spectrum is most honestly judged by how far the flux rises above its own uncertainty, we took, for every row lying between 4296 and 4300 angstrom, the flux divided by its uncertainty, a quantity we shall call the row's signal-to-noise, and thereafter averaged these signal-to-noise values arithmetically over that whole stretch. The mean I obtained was 8.2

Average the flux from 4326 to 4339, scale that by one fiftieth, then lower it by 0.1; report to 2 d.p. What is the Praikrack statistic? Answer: 0.35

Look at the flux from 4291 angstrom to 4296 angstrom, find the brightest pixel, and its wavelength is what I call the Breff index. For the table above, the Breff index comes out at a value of 4293.48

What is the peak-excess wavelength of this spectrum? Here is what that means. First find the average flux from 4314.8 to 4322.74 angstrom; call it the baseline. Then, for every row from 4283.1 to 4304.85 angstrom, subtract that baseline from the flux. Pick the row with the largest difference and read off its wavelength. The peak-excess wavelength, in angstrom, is 4289.52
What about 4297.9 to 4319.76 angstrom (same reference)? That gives 4316.27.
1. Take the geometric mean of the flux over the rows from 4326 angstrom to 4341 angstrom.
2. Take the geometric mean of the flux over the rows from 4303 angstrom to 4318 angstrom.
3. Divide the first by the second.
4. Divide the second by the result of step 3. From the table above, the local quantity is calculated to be 13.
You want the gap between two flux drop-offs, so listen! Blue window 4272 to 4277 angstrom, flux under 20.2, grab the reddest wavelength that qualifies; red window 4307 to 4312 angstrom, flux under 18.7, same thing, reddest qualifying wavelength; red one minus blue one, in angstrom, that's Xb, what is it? 35.6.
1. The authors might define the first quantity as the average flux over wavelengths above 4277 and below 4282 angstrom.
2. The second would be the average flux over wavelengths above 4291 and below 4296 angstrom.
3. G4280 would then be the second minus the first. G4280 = -1.9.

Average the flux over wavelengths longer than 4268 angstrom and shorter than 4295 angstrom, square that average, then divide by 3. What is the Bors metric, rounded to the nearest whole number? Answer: 126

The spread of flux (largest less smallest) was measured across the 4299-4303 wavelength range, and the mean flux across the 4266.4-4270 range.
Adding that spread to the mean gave 25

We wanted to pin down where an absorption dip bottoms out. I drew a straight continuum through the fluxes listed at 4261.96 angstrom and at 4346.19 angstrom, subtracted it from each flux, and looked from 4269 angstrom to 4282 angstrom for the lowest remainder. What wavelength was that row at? 4272.76 angstrom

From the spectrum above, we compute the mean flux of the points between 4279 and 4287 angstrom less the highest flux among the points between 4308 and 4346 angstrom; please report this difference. -6.3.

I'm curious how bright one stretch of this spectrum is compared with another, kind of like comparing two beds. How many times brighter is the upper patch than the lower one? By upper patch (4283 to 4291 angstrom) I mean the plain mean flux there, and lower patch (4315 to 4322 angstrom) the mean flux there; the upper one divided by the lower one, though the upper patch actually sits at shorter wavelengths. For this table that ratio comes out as 0.86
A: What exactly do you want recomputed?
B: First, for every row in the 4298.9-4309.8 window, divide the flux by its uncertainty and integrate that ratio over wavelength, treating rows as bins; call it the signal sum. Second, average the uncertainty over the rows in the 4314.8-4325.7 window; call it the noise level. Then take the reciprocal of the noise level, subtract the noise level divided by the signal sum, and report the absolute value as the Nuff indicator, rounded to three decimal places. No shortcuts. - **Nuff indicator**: 0.446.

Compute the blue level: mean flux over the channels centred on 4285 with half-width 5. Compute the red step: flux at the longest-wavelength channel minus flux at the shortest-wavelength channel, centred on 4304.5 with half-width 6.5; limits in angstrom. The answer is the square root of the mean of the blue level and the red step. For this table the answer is 3.3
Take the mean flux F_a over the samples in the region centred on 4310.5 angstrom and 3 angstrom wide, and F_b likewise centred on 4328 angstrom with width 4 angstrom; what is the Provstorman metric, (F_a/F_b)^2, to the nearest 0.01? 0.56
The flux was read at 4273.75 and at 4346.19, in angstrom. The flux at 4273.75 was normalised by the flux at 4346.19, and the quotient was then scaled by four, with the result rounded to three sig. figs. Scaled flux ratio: 3.32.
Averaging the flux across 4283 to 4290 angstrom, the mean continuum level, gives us 19.6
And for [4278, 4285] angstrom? 20.6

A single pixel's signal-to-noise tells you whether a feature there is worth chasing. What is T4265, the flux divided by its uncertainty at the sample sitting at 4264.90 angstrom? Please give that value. 11.0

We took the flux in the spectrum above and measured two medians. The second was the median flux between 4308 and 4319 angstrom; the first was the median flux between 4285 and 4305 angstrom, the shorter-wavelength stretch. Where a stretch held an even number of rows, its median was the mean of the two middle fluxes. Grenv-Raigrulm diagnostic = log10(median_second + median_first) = 1.580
